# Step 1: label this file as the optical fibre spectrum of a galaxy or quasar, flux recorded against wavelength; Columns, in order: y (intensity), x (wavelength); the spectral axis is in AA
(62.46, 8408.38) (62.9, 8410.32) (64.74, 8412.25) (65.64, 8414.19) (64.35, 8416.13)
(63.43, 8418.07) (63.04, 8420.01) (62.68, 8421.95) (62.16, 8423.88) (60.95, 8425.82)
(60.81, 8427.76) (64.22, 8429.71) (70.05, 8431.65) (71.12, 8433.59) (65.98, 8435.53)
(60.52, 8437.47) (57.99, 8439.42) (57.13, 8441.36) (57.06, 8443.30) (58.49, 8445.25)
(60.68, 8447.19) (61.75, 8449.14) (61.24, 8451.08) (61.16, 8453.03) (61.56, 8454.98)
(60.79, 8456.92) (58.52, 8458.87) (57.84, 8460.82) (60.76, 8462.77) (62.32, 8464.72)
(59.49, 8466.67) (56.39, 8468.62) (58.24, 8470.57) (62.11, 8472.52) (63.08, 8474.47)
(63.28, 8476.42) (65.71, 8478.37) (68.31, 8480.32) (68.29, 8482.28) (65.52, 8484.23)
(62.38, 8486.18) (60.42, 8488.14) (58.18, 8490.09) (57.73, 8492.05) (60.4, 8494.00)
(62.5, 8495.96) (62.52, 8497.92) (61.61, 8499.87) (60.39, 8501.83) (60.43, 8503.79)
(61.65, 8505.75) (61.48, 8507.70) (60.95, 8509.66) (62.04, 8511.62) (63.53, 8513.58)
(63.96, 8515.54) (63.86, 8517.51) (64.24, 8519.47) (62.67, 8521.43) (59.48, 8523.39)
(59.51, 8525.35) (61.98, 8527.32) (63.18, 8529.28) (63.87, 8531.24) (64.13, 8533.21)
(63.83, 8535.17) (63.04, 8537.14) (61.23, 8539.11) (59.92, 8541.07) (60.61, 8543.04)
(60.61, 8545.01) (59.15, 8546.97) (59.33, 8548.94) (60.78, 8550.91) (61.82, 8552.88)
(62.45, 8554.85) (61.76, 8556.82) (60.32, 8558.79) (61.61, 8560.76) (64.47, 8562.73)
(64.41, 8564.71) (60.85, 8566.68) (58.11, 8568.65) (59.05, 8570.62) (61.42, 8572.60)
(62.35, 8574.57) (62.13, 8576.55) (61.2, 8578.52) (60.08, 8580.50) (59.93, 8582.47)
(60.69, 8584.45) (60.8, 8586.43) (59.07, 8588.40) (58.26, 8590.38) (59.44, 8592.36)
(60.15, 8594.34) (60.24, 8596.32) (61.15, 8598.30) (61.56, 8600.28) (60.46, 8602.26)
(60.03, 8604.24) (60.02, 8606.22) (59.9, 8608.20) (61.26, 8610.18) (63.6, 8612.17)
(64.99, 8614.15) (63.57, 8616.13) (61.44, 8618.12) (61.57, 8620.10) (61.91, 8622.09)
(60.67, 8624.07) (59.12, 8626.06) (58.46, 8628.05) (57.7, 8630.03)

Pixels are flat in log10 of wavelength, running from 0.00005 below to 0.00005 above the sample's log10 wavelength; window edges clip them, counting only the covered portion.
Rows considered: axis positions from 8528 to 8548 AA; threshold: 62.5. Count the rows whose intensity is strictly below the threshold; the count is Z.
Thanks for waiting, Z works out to 5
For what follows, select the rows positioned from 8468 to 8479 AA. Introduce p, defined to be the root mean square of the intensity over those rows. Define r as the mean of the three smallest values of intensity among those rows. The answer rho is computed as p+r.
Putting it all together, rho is 120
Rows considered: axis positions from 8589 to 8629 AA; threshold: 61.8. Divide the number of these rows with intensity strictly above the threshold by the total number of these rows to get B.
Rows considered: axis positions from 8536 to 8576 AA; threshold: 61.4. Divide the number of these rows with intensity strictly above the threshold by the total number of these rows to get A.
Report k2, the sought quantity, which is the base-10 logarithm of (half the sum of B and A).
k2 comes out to -0.49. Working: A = 0.45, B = 0.20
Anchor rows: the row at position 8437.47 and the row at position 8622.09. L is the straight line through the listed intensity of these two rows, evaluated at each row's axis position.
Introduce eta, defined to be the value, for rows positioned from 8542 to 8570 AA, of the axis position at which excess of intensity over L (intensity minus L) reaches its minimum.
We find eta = 8568.65 AA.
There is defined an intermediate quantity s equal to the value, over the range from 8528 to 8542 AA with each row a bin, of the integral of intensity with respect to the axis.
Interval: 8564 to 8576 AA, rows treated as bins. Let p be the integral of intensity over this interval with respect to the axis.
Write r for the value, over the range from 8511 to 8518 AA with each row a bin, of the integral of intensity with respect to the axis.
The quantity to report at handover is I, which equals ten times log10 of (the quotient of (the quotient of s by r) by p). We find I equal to -25.7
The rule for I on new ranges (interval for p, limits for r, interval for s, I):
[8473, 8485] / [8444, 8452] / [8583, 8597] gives -26.6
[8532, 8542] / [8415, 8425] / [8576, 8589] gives -27.0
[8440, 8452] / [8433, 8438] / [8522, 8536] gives -24.3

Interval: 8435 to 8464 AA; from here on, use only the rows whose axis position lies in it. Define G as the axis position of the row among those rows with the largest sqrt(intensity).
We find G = 8435.53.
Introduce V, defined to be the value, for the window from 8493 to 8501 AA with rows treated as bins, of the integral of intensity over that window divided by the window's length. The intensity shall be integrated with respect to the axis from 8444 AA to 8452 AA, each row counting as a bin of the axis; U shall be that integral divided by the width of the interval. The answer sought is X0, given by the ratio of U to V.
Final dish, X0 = 0.98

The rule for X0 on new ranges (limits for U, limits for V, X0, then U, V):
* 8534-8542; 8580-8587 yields 1.03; 62.1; 60.4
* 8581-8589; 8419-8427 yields 0.97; 60.2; 62.2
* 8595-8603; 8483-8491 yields 0.98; 60.8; 61.9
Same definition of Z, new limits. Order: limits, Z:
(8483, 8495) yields 5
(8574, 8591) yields 9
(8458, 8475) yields 8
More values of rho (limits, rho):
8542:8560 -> 120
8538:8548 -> 120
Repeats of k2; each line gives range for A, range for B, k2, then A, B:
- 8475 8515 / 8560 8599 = -0.37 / 0.65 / 0.20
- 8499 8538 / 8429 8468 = -0.30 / 0.75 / 0.25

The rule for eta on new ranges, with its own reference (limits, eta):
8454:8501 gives 8468.62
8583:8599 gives 8590.38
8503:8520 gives 8503.79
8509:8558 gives 8546.97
